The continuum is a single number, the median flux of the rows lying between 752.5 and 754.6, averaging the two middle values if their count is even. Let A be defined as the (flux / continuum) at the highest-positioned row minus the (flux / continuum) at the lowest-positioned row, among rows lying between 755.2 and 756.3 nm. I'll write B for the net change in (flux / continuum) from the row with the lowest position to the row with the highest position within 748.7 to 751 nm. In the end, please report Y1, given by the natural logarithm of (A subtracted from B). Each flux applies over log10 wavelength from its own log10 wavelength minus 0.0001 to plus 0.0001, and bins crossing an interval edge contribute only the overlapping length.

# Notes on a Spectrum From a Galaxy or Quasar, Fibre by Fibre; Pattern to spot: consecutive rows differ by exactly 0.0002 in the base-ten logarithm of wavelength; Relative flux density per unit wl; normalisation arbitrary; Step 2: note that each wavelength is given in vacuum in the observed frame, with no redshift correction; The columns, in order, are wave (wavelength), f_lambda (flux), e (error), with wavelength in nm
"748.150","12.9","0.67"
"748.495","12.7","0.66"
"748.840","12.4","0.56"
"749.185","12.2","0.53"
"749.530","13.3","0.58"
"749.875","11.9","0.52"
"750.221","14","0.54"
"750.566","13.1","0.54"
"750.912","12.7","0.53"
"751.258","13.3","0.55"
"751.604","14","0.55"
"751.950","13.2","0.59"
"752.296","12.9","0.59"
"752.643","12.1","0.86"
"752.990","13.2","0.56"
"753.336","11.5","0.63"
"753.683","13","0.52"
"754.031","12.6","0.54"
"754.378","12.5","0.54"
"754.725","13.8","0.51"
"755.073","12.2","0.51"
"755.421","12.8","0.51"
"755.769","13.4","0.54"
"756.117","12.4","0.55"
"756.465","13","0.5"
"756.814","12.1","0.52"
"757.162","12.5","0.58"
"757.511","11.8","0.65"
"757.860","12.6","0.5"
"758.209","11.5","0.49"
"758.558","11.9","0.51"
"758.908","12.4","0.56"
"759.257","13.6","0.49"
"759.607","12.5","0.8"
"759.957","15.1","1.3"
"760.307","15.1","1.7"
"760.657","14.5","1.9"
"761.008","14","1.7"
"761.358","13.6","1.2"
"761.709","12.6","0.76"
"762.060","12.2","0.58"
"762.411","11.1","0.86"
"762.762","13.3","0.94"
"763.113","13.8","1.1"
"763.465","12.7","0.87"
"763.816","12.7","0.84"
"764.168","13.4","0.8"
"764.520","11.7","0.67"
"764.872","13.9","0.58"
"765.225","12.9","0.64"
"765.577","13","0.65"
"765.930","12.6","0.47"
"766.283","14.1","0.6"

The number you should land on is -2.9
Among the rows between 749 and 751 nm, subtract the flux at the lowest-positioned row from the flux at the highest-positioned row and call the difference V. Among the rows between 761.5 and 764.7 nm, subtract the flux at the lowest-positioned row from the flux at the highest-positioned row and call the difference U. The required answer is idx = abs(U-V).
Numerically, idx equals 1.4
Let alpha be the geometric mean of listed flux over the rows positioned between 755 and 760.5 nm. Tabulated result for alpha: 12.8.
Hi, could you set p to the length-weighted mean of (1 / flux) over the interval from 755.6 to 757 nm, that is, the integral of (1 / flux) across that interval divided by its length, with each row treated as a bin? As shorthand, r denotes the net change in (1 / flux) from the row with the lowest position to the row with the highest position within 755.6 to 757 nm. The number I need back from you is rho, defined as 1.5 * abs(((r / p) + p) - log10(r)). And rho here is 3.41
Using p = 0.079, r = 0.008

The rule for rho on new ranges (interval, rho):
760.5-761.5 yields 3.71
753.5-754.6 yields 3.94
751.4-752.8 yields 3.26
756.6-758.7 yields 4.44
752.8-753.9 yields 4.54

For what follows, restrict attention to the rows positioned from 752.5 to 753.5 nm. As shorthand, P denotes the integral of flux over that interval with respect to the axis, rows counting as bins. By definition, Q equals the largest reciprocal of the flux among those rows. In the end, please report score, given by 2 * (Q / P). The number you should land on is 0.014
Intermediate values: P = 12.3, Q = 0.087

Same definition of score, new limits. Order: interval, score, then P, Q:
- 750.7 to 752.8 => 0.006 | 27.4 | 0.083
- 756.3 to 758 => 0.008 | 21.1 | 0.085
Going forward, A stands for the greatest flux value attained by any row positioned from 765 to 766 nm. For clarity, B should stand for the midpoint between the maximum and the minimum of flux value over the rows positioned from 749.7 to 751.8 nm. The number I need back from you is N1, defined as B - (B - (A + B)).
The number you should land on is 25.95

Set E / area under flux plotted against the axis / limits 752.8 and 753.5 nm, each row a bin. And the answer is 9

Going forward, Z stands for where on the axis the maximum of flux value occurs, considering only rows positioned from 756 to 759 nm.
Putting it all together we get 756.465 nm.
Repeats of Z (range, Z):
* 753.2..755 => 754.725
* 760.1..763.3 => 760.307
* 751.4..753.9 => 751.604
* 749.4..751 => 750.221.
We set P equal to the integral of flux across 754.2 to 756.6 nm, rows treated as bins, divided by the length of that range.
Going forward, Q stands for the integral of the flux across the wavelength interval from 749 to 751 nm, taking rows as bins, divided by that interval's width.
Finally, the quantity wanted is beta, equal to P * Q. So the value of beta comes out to 166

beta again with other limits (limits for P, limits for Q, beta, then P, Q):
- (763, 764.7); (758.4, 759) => 155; 12.8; 12.1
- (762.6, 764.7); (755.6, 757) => 165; 12.9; 12.7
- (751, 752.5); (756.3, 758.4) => 163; 13.3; 12.2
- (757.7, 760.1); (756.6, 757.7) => 155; 12.8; 12.2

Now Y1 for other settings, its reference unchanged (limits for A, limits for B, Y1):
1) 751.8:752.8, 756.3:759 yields -3.2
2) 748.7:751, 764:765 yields -4.1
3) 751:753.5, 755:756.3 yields -1.8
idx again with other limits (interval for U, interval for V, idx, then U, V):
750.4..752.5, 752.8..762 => 0.4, -0.2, -0.6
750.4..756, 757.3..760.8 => 2.4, 0.3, 2.7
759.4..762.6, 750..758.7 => 0.7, -1.4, -2.1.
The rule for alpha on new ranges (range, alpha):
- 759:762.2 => 13.6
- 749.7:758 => 12.8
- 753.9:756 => 12.9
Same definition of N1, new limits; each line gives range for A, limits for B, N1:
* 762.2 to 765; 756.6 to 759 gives 25.95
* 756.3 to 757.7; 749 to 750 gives 25.60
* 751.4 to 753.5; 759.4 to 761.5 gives 27.80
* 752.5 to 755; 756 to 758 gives 26.20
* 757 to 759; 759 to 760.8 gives 26.40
